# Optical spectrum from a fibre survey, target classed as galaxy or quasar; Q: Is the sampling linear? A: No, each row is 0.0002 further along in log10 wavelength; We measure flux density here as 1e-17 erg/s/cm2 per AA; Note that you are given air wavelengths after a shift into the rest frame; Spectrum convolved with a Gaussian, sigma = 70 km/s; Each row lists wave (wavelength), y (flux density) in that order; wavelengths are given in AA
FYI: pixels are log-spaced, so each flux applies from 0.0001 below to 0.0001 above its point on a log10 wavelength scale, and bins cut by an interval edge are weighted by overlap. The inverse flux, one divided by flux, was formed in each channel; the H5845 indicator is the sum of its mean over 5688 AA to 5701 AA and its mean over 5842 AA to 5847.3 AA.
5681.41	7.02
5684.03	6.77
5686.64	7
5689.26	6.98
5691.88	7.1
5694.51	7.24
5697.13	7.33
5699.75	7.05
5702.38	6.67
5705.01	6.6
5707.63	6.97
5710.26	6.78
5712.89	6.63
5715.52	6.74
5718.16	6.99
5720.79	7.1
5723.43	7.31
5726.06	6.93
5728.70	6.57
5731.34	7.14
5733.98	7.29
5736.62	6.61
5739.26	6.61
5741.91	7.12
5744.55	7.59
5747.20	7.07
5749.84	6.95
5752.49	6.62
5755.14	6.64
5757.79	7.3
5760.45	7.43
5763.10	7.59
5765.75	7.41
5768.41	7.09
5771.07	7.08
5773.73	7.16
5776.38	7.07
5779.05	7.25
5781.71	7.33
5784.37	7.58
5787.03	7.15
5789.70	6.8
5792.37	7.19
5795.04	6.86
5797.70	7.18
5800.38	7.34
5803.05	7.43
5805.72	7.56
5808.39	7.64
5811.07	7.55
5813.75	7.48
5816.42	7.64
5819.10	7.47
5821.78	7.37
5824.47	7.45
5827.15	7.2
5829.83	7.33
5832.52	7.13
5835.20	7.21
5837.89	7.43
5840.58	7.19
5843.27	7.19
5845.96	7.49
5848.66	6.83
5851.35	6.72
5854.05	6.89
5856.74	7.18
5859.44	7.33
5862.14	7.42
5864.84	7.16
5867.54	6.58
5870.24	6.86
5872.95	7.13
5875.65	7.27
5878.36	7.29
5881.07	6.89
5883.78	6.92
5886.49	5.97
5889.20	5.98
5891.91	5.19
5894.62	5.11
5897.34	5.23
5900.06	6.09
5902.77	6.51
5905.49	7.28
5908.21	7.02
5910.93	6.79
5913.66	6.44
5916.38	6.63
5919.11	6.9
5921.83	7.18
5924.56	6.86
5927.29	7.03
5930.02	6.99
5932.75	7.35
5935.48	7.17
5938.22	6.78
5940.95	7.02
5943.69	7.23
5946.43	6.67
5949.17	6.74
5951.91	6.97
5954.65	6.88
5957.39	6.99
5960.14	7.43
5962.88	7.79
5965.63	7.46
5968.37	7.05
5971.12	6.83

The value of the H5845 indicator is 0.276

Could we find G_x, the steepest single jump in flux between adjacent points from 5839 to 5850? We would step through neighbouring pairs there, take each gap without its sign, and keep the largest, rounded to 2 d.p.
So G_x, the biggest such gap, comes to 0.66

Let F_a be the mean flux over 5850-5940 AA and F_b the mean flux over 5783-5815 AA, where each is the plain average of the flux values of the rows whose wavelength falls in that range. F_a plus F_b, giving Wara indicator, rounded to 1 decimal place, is 14.0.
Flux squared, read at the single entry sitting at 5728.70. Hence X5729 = 43.2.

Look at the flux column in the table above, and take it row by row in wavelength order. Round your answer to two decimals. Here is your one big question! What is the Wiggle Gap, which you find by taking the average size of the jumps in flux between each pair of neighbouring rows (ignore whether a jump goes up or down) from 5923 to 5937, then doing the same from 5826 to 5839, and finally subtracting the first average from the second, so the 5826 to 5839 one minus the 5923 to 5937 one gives -0.03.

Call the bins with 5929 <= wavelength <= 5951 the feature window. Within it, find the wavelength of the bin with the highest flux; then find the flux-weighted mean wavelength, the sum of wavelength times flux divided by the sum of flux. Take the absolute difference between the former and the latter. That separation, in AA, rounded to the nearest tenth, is 6.7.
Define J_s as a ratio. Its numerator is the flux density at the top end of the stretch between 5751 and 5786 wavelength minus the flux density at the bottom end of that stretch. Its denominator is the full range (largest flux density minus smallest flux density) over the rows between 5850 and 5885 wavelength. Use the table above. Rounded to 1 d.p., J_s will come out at 1.1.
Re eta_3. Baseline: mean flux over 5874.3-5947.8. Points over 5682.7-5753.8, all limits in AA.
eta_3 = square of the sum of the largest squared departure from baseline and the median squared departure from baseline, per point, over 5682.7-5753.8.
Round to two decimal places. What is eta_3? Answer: 0.94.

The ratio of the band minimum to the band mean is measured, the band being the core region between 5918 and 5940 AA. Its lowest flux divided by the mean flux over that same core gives 0.964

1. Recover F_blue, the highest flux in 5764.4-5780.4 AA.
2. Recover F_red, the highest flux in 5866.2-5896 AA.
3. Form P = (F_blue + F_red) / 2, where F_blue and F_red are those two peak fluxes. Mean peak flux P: 7.35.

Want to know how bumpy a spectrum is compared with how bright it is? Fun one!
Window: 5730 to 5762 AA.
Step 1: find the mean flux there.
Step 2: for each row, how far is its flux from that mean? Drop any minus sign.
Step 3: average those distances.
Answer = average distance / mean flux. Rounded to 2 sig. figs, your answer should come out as 0.041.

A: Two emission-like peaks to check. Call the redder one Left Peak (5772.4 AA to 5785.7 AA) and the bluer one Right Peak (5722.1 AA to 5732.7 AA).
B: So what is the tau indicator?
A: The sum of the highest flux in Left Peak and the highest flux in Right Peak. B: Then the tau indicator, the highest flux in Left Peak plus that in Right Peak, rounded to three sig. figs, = 14.9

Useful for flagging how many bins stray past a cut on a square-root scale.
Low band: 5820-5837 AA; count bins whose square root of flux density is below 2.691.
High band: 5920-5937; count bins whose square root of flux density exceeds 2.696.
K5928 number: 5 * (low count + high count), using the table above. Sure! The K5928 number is 20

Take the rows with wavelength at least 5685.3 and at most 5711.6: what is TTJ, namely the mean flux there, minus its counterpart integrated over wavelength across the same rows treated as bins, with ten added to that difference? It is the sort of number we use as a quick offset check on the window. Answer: -166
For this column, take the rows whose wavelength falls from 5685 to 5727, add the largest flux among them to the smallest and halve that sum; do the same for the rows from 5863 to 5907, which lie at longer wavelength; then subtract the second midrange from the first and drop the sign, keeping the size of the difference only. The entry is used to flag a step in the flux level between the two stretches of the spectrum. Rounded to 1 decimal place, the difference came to 0.8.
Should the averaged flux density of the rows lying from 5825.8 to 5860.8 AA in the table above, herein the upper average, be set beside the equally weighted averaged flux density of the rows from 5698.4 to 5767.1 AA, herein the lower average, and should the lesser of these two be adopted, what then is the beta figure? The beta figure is 6.99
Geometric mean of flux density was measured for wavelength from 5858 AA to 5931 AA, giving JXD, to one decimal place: 6.6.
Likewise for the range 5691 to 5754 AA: 7.0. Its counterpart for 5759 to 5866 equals 7.3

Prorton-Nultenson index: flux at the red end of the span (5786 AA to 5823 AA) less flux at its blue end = 0.2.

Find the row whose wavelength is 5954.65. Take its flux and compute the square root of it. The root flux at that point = 2.62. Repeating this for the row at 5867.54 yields 2.57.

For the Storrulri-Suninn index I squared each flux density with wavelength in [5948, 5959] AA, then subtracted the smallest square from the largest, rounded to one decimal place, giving 3.4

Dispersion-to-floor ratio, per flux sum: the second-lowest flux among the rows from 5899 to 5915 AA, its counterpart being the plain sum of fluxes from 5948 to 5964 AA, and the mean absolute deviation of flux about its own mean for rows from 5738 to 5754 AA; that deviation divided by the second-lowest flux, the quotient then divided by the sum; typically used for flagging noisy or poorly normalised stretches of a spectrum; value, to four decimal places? 0.0010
